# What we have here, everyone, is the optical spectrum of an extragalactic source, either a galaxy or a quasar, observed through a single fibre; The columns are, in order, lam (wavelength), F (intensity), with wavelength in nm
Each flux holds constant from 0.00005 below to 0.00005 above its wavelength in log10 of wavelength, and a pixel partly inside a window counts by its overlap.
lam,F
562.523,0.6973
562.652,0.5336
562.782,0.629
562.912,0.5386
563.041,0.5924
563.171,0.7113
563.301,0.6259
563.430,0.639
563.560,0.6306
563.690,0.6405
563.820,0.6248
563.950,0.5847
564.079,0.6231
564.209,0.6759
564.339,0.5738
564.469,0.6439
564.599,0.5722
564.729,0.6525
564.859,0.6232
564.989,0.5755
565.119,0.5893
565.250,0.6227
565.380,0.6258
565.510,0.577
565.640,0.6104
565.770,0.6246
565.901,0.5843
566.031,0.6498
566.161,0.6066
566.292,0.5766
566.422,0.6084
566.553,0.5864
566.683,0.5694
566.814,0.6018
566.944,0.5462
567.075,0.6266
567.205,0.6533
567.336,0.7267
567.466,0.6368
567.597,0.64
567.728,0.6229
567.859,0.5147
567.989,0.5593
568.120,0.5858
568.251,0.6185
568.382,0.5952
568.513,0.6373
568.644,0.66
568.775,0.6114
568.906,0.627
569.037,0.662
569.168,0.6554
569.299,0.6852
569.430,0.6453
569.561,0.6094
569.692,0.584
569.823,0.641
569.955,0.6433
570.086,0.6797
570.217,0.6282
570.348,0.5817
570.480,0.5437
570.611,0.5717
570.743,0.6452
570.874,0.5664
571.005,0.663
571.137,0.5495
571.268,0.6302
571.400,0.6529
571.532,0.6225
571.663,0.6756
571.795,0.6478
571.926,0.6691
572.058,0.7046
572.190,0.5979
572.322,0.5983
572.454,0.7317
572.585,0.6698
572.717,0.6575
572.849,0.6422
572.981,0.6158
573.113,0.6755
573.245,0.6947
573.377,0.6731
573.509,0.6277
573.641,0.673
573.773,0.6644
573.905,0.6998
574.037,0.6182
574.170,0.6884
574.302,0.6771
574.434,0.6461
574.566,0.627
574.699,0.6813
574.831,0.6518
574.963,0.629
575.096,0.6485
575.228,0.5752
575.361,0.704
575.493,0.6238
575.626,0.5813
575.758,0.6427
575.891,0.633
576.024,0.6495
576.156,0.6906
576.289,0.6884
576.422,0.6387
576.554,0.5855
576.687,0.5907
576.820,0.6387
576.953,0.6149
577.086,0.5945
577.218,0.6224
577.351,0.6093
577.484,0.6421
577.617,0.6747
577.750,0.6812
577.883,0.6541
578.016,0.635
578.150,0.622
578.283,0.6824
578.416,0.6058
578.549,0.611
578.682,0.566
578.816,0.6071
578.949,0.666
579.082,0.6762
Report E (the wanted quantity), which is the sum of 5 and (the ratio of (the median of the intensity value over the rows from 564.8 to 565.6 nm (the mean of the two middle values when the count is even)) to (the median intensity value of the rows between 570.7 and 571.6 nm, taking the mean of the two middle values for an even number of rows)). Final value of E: 5.96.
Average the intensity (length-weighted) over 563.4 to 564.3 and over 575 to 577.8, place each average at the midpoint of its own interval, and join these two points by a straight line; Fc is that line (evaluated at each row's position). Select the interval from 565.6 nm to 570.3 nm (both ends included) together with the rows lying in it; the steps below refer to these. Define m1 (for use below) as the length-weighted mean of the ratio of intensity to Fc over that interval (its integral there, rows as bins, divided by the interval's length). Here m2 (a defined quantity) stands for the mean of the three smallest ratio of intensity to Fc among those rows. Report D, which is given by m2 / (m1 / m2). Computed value 0.746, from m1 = 0.98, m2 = 0.86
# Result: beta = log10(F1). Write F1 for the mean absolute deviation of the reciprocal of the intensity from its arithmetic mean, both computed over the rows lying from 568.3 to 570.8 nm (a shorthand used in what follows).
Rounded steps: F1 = 0.081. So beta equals -1.09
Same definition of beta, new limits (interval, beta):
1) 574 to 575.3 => -1.20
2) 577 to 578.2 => -1.25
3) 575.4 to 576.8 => -1.12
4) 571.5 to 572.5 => -1.04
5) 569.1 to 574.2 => -1.05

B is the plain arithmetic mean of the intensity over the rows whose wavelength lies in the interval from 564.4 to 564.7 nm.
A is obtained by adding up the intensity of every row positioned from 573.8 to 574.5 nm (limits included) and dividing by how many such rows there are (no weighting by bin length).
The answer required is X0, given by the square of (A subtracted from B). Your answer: 0.0033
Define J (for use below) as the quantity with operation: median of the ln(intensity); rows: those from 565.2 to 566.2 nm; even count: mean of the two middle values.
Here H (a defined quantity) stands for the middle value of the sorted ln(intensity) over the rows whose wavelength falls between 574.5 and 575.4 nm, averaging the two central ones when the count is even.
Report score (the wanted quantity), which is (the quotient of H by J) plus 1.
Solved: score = 1.90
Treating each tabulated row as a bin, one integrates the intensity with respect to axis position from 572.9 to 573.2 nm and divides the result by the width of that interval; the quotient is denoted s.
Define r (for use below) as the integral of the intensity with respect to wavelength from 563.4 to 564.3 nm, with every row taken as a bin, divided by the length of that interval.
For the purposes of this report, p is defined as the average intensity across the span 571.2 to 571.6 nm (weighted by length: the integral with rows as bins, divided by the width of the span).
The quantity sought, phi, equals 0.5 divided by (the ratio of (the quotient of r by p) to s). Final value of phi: 0.33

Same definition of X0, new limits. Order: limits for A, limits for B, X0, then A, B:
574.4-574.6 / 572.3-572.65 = 0.0009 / 0.64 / 0.67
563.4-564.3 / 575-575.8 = 0.0000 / 0.63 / 0.63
